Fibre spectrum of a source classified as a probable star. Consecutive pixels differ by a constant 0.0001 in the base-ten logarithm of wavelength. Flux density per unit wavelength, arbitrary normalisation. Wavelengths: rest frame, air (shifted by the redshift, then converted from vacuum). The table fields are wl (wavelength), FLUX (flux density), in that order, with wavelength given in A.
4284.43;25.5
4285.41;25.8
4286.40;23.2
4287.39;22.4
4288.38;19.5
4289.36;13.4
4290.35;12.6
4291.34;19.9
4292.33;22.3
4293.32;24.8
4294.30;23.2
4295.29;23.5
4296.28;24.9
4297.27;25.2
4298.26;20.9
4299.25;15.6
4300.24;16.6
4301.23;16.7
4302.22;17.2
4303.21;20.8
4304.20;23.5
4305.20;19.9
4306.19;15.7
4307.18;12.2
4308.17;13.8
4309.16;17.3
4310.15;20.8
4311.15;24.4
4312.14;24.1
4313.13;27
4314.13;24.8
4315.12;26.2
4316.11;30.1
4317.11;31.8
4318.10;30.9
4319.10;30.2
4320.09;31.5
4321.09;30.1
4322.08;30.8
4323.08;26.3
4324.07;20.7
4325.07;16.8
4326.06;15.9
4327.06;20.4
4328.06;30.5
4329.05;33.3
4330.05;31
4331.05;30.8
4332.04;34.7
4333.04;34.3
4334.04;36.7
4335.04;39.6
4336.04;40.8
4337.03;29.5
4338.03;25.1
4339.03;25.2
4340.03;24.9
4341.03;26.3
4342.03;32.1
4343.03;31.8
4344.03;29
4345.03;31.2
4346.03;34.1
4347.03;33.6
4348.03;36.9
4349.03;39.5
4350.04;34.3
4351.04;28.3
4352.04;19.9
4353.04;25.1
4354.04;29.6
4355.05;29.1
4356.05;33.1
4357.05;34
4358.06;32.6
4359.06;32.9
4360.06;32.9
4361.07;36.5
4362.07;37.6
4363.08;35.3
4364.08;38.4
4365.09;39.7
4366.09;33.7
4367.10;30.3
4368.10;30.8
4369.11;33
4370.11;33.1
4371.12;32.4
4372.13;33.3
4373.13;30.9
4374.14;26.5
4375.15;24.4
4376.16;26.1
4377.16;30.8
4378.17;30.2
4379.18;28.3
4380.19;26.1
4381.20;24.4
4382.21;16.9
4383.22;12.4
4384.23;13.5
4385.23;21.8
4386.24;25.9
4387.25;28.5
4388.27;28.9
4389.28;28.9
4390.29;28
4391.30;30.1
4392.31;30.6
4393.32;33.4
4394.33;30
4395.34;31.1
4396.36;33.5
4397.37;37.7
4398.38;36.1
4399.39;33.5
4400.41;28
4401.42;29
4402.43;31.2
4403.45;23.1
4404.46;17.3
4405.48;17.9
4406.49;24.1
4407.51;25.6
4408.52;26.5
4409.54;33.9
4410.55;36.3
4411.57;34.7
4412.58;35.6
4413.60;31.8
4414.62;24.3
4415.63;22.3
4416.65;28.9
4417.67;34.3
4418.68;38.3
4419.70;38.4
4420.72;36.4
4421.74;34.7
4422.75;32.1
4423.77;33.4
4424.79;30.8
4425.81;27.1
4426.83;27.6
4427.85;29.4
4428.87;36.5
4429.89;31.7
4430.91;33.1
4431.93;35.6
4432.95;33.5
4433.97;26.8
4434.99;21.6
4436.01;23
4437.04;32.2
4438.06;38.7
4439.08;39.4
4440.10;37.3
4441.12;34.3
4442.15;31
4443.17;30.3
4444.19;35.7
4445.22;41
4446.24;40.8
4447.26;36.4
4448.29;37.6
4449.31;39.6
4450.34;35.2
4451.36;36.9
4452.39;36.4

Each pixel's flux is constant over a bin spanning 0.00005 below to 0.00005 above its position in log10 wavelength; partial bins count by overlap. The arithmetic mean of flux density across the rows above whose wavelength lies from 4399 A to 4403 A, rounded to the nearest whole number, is 30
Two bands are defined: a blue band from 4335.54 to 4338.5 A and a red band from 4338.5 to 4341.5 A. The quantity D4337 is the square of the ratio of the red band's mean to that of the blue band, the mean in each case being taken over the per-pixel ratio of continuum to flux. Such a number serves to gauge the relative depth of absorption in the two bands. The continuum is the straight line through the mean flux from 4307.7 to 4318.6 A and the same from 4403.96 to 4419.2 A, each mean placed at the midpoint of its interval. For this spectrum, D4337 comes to 1.5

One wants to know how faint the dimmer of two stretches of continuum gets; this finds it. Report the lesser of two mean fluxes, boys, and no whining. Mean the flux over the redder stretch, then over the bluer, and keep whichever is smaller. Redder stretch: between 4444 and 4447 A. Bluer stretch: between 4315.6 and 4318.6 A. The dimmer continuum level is 31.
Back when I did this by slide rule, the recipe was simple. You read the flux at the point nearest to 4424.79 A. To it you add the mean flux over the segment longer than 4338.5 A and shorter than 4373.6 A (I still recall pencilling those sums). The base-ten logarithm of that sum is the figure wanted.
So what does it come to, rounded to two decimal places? 1.80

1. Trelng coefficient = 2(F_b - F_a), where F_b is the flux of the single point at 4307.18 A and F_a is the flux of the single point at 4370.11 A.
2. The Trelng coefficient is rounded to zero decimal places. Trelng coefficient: -42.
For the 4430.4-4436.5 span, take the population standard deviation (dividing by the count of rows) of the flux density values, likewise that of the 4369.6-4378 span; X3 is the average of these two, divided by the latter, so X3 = 1.3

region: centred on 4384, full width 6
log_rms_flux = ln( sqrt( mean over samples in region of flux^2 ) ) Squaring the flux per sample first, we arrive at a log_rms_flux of 2.99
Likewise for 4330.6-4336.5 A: 3.59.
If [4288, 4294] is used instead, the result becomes 2.96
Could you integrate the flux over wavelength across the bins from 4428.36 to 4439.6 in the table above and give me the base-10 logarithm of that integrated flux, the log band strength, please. 2.556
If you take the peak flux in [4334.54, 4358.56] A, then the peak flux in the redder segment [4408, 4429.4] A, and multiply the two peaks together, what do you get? 1567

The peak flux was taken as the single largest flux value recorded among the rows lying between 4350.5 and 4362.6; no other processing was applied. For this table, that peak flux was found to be 37.6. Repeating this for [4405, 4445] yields 39.4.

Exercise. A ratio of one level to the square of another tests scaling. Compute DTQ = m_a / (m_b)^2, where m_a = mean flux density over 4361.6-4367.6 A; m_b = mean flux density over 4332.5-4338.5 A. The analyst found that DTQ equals 0.030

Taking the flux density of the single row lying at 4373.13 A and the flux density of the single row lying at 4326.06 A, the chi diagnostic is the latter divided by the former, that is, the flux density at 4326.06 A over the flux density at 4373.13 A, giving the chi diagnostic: 0.51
